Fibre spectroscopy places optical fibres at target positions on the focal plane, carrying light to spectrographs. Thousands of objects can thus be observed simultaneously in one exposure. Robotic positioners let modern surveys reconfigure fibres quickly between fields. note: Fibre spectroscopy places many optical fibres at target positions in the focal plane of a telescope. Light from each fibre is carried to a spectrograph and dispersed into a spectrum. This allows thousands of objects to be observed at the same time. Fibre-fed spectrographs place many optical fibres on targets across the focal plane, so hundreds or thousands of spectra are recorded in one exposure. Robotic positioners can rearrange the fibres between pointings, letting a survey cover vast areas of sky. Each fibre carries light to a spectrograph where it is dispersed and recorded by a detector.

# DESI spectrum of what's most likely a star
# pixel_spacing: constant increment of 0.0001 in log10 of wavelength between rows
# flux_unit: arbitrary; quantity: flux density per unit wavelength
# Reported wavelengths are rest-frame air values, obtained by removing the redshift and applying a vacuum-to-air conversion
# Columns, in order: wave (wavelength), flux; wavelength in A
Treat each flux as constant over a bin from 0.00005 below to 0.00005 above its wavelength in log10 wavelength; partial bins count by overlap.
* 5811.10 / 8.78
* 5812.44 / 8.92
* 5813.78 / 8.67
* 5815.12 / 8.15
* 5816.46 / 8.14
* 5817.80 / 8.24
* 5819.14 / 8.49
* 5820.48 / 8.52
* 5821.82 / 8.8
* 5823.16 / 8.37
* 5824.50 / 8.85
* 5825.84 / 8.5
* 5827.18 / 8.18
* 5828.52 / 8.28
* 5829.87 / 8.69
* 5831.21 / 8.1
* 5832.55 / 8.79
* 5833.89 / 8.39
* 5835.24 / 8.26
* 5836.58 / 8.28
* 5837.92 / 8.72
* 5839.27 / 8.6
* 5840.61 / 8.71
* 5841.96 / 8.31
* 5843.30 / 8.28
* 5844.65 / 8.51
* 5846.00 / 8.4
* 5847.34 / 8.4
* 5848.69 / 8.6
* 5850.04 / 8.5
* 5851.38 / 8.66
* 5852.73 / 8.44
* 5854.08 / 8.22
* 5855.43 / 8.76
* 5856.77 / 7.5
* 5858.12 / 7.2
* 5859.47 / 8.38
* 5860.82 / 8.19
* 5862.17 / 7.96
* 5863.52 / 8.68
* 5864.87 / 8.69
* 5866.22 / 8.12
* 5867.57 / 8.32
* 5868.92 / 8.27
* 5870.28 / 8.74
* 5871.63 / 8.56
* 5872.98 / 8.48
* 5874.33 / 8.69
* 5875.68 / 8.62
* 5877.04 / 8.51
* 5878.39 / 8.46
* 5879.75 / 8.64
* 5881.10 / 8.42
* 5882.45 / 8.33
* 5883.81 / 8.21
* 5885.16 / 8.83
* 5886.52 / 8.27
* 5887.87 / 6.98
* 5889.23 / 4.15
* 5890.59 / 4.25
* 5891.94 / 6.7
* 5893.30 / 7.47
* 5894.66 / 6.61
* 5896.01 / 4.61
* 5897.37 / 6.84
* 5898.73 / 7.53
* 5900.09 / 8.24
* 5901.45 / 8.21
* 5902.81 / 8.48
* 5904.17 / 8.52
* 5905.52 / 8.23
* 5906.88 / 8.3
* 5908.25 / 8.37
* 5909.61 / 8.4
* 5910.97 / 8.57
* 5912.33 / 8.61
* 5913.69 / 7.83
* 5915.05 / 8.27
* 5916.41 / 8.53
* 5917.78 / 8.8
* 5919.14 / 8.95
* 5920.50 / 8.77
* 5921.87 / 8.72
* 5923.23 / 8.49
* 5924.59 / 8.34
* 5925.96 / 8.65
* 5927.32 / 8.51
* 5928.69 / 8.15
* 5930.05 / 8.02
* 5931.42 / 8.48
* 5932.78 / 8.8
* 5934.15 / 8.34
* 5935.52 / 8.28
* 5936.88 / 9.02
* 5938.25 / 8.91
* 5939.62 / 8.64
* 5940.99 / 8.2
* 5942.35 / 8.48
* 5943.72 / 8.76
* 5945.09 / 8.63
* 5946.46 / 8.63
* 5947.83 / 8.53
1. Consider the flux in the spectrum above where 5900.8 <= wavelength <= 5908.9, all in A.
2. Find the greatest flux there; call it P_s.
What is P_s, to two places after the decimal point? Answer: 8.52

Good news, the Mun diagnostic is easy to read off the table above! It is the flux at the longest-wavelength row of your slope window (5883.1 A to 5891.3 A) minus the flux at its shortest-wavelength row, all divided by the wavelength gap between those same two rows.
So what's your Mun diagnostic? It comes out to -0.58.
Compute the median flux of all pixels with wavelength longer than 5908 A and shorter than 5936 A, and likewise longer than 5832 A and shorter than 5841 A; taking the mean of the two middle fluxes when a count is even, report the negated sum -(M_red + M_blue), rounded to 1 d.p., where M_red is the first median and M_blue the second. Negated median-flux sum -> -17.1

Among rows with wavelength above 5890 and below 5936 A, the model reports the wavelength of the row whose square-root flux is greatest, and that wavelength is 5919.14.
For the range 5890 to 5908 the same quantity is 5904.17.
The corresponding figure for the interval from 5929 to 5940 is 5936.88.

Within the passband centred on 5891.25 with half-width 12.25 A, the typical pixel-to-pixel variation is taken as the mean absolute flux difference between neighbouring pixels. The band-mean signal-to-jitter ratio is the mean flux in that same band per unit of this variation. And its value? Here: 8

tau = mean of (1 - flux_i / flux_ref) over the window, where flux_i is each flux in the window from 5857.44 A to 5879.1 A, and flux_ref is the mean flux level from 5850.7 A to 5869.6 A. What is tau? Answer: -0.015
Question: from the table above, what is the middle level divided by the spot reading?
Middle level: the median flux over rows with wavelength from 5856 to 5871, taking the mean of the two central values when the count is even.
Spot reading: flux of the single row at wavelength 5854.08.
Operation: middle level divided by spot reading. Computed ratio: 1.01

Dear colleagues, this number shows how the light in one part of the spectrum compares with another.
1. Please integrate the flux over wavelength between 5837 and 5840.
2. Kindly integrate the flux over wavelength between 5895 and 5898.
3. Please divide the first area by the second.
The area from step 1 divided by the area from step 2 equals 1.5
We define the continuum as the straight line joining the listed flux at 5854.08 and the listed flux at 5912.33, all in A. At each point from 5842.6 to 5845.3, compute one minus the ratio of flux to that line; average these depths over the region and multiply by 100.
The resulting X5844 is -3.0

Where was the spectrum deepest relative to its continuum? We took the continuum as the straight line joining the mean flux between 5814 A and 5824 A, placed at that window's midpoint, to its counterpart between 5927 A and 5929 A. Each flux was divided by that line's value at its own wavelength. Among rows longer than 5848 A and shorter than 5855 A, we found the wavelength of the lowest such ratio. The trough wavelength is 5854.08 A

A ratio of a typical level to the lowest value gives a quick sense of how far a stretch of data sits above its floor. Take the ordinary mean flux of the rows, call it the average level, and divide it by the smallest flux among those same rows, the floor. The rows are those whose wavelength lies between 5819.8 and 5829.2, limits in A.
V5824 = 1.039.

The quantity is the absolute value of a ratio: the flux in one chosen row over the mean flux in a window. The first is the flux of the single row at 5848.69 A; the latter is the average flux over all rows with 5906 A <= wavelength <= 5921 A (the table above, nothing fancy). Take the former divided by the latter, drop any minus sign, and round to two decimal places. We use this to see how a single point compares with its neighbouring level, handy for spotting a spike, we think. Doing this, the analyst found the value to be 1.01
